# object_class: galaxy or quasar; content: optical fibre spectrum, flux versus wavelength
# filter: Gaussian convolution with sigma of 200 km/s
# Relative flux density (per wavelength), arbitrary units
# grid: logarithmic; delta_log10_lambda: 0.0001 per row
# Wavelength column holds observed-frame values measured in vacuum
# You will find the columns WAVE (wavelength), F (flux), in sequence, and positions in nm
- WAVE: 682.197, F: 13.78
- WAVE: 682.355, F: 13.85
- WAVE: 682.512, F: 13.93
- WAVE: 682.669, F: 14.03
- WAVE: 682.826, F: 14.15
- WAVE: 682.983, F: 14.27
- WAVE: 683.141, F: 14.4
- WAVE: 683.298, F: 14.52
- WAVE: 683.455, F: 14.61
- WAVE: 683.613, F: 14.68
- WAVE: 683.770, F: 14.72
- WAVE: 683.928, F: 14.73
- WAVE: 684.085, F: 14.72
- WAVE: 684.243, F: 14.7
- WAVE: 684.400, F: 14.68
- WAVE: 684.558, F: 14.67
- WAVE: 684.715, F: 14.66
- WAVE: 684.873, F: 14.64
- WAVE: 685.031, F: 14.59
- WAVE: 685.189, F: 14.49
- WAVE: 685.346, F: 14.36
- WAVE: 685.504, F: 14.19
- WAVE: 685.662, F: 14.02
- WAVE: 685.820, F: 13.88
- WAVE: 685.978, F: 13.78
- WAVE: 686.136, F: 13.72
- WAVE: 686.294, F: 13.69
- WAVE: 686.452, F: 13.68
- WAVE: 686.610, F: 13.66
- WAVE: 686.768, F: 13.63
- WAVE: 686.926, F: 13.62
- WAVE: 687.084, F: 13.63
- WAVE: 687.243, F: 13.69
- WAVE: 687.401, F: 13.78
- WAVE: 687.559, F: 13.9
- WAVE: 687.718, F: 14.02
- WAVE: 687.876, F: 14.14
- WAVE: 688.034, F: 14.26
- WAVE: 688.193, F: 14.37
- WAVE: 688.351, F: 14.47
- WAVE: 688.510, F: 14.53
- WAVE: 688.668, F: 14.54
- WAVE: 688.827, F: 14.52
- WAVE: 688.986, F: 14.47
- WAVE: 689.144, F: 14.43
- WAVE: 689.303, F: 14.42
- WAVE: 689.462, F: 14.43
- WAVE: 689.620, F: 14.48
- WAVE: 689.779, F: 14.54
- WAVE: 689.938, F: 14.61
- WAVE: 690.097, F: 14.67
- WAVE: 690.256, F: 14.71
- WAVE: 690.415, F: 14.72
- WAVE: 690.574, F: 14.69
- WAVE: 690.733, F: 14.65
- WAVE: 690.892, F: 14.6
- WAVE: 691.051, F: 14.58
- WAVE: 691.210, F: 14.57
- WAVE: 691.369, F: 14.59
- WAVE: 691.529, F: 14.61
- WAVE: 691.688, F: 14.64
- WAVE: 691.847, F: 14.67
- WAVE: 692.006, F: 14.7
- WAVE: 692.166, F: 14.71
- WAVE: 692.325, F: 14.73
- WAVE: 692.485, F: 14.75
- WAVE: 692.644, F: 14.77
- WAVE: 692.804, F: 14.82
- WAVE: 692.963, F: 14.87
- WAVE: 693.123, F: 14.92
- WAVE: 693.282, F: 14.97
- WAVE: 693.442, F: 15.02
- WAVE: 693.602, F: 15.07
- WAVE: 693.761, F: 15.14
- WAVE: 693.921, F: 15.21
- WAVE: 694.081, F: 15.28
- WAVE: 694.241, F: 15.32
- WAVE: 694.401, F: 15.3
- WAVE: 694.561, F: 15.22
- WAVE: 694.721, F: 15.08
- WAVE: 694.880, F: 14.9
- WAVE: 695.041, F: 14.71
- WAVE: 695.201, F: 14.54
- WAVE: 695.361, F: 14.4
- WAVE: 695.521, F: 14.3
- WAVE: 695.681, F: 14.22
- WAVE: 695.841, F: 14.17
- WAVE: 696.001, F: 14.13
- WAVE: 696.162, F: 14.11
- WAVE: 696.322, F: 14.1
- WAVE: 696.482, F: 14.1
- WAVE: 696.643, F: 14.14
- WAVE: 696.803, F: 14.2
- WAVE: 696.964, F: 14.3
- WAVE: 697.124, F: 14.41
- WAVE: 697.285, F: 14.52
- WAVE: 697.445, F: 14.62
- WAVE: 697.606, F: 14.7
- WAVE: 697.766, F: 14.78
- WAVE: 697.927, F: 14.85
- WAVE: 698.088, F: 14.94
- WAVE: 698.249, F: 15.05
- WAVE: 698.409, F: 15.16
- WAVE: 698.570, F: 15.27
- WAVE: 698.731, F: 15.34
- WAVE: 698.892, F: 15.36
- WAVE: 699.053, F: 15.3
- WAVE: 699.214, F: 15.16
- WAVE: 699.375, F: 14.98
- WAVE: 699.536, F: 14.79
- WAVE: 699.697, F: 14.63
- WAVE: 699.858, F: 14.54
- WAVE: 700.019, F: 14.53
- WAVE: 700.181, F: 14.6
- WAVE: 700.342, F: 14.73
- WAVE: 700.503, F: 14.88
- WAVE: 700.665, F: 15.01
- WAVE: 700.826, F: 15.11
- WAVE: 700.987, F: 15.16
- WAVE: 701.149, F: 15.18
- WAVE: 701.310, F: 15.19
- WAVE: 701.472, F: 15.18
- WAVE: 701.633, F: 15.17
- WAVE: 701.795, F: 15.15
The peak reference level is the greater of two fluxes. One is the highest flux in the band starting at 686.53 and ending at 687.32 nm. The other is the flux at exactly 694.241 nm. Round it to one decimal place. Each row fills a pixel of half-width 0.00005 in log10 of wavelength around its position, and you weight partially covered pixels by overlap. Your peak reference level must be 15.3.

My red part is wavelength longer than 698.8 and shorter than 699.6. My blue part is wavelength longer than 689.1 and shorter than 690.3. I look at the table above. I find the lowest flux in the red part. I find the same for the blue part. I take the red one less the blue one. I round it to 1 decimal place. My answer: 0.4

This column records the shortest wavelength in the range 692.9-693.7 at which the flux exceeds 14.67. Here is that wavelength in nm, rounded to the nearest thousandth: 692.963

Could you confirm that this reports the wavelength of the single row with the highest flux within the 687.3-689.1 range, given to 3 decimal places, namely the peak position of 688.668 nm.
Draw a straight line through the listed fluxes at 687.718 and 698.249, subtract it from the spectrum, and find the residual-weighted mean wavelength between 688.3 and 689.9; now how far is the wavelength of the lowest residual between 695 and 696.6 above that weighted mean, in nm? 7.49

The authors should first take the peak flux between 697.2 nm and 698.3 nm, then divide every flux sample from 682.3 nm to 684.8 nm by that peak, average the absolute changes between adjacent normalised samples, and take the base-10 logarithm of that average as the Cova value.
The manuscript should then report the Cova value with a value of -2.38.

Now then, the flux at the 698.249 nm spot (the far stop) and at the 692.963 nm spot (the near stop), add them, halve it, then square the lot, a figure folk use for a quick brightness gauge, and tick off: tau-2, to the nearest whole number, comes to 224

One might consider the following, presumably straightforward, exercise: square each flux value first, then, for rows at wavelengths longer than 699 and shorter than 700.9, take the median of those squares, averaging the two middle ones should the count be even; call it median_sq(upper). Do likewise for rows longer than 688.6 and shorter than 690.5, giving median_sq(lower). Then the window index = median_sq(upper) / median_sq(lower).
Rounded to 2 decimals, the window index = 1.04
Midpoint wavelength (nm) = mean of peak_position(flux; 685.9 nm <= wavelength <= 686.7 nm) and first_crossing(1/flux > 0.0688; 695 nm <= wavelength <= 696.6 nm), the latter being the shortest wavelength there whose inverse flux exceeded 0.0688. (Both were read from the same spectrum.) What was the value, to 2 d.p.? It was 690.67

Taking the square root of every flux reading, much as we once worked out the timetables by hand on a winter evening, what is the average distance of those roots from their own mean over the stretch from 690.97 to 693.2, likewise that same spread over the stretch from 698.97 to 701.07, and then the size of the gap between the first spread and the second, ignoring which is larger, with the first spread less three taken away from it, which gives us 3.01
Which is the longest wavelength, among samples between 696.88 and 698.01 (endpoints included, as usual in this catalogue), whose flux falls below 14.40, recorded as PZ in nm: 696.964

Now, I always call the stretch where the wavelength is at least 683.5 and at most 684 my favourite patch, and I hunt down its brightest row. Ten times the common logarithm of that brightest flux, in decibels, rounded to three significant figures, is 11.7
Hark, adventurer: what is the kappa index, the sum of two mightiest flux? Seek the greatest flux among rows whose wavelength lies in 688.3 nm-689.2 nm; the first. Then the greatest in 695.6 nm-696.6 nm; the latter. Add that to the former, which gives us 28.8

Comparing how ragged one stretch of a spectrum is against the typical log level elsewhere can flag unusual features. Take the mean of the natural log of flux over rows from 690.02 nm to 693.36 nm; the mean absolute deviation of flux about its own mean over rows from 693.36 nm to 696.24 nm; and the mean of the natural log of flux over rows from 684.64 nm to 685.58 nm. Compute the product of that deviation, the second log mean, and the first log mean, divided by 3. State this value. 1.0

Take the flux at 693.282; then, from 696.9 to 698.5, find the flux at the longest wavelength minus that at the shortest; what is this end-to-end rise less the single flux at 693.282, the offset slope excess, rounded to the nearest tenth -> -14.1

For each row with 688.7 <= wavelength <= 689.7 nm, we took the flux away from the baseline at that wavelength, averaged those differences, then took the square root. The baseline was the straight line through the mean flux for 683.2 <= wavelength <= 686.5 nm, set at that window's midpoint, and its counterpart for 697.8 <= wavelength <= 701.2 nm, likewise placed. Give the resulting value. 0.3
